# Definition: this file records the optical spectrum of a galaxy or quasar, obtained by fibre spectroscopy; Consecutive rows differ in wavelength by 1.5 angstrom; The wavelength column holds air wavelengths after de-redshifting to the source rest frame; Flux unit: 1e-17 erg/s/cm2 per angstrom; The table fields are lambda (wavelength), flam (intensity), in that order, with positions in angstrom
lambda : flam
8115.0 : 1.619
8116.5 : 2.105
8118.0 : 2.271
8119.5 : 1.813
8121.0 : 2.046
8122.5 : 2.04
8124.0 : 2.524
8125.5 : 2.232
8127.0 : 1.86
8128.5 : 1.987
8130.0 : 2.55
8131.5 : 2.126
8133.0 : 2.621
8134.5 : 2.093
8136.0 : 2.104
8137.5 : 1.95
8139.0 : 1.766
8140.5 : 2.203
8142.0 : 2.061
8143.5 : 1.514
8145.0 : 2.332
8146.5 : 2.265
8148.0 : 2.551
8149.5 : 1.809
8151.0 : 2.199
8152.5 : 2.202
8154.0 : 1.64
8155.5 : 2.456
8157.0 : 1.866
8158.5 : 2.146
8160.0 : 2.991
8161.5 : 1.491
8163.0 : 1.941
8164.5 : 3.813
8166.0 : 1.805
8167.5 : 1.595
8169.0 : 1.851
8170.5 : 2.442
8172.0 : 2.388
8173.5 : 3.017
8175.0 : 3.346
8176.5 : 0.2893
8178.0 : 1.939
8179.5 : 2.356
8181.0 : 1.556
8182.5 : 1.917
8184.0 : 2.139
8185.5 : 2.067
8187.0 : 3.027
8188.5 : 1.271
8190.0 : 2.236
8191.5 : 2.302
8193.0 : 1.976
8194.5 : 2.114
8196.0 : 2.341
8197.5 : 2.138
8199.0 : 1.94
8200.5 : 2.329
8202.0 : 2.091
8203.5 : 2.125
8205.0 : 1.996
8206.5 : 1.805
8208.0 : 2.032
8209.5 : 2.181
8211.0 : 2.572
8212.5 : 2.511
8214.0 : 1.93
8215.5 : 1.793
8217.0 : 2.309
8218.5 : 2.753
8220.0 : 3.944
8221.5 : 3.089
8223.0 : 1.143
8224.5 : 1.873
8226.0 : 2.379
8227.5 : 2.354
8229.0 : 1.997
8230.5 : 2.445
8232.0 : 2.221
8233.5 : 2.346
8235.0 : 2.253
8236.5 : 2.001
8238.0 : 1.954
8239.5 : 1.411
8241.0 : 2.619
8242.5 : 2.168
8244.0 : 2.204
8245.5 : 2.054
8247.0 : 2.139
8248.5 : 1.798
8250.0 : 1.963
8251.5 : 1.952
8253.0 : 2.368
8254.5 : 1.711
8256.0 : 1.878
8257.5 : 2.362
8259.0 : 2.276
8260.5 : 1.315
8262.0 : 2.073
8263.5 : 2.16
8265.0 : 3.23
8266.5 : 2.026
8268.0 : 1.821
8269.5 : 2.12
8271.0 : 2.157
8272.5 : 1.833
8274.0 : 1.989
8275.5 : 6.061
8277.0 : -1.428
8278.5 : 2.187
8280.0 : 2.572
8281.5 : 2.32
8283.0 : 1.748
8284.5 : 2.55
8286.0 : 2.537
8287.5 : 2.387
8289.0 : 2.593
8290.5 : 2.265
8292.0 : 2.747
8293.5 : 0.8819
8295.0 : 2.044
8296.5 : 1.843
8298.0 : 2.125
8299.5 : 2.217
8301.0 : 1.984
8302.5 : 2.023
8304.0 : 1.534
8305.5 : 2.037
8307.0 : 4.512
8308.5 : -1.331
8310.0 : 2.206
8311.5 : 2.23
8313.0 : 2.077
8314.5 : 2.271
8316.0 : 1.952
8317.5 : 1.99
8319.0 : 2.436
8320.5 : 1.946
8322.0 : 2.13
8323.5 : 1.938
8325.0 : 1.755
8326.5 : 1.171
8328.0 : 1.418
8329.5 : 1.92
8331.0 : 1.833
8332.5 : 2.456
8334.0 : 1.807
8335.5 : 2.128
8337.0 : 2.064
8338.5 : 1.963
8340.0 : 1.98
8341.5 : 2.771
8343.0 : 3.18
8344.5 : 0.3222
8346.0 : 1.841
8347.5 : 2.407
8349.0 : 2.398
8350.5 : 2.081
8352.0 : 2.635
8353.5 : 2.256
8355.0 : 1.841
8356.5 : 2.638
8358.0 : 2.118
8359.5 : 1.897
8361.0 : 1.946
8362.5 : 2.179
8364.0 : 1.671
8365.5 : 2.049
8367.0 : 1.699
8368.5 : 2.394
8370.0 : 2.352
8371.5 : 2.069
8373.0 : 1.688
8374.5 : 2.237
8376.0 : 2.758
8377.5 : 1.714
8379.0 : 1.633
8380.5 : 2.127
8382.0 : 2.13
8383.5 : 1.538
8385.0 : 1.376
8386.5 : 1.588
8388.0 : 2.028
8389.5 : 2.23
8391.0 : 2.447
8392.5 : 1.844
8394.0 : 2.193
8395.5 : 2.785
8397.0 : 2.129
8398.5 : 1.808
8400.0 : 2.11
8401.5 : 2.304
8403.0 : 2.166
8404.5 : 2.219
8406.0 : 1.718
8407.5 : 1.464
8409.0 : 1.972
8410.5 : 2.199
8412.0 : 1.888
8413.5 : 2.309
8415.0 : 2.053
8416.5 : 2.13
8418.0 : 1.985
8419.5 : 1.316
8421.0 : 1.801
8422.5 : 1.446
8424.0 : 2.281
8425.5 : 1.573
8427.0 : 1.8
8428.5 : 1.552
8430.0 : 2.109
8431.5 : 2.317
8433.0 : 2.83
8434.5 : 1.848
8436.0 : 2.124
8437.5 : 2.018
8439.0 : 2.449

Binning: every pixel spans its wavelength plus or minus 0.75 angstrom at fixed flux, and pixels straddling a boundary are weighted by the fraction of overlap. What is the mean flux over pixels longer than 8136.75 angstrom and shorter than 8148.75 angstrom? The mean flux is 2.08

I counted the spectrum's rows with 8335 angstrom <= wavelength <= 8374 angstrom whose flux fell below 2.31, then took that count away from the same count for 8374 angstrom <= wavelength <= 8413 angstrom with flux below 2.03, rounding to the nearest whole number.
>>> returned -6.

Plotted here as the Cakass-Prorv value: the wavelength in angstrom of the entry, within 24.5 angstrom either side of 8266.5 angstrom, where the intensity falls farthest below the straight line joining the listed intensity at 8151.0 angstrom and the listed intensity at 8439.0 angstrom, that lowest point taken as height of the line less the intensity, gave 8277.0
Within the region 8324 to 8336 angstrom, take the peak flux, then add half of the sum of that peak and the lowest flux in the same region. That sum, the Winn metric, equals 4.3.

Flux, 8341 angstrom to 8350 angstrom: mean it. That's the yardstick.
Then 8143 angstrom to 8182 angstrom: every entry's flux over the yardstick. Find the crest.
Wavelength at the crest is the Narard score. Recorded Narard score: 8164.5 angstrom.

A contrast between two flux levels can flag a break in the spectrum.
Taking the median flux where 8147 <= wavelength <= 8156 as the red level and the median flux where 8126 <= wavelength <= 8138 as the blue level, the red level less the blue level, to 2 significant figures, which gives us 0.10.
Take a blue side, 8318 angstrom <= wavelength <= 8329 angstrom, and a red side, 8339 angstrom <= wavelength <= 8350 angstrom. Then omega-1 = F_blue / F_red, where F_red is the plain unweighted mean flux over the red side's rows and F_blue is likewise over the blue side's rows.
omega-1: 0.86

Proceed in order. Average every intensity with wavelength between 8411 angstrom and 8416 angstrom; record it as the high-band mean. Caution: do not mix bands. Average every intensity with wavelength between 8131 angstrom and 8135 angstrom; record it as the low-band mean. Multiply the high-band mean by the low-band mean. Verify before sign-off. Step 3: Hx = 4.8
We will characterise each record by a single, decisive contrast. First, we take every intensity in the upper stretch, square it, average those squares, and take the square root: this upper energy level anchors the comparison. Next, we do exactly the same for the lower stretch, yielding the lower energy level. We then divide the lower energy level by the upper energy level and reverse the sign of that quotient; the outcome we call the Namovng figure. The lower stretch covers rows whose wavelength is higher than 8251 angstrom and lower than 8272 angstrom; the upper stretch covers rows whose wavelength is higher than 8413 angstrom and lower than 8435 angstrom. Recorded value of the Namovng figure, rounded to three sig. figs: -1.07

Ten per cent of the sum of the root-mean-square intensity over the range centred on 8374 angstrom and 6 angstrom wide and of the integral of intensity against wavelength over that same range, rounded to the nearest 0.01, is 1.53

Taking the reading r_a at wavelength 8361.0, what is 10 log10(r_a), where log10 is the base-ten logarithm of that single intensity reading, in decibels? 2.9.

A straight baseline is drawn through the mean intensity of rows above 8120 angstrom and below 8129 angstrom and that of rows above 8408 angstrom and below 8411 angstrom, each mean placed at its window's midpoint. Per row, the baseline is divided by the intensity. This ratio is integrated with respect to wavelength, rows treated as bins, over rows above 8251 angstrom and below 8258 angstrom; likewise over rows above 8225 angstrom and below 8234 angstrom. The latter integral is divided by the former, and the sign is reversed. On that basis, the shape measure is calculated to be -1.1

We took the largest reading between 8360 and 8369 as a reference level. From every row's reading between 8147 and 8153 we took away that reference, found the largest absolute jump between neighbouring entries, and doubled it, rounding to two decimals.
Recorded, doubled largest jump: 1.48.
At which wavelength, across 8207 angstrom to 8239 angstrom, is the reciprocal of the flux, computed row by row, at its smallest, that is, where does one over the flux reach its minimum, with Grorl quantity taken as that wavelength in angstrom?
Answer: 8220.0 angstrom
